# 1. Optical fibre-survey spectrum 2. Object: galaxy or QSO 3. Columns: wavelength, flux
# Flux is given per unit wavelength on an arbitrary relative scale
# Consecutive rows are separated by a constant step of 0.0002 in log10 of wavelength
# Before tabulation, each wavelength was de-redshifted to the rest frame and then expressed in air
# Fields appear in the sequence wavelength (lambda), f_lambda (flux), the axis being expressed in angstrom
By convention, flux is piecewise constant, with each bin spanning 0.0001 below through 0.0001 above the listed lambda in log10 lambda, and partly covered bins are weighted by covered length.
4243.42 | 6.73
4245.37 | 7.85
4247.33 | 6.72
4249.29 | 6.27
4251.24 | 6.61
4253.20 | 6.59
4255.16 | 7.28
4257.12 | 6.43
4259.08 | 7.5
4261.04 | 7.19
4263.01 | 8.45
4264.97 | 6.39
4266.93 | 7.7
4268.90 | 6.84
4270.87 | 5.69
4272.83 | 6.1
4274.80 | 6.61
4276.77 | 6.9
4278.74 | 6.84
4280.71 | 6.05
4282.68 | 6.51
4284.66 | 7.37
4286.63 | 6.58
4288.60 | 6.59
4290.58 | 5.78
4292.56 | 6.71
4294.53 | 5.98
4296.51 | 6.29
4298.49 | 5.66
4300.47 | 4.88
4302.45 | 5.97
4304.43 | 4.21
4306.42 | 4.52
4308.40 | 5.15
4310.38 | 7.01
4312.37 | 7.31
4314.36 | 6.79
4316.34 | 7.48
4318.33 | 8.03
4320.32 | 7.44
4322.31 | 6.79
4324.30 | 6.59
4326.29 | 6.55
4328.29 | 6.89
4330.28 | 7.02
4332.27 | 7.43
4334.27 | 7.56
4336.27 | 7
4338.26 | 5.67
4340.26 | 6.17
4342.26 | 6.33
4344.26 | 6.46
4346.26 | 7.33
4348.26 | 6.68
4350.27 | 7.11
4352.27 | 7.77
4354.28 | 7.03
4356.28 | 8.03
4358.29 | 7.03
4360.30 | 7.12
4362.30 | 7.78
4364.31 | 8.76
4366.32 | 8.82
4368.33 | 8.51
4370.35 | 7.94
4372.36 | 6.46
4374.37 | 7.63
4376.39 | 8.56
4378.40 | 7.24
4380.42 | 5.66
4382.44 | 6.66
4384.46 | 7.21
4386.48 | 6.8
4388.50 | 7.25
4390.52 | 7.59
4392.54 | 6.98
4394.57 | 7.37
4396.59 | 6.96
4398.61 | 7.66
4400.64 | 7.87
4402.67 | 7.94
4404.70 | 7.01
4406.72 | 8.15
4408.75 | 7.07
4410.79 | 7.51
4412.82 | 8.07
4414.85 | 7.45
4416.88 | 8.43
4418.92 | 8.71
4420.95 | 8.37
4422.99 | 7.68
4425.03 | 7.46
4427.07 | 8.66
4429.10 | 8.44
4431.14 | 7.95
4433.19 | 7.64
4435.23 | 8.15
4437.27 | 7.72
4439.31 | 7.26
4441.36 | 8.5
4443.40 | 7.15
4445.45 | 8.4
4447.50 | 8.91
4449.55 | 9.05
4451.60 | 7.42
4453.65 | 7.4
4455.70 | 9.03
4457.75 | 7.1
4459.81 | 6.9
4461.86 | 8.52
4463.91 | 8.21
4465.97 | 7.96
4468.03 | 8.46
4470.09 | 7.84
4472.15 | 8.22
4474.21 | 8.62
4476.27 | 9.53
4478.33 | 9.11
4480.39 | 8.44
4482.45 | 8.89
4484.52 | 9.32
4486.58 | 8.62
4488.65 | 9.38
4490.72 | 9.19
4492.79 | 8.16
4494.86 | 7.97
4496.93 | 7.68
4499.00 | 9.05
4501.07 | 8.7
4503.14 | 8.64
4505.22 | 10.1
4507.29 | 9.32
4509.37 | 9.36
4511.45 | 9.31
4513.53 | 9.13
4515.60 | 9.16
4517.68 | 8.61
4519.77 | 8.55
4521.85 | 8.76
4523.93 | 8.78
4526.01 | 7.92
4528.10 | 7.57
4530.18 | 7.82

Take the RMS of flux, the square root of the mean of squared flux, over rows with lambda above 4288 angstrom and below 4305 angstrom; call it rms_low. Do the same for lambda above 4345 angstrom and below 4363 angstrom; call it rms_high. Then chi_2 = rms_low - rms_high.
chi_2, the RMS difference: -1.50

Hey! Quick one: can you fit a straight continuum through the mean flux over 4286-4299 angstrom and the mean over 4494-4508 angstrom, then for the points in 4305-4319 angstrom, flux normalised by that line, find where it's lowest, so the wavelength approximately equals 4306.42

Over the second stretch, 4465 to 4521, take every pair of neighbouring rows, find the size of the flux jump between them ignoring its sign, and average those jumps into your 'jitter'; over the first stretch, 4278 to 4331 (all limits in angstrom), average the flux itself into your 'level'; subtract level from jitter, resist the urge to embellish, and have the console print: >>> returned -5.9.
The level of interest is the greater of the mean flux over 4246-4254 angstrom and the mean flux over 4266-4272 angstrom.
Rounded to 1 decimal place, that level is 6.7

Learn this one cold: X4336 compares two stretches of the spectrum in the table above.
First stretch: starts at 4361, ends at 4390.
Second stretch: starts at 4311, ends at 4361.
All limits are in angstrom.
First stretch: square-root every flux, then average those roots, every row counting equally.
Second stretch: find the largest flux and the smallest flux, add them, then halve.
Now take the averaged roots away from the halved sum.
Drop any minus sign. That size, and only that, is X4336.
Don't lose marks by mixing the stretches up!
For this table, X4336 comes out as 4.1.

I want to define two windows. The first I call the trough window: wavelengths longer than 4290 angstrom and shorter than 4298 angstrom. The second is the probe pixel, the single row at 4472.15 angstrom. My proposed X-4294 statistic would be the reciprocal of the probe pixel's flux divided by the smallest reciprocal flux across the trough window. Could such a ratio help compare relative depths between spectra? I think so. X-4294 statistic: 0.82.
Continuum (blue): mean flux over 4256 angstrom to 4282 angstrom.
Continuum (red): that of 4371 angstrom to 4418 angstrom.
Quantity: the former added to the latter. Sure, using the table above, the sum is 14.2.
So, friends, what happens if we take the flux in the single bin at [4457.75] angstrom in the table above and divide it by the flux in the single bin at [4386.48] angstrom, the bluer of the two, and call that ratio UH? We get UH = 1.04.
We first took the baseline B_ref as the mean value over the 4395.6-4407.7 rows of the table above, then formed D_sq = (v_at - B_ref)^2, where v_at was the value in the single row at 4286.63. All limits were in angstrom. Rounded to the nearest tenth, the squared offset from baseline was 1.0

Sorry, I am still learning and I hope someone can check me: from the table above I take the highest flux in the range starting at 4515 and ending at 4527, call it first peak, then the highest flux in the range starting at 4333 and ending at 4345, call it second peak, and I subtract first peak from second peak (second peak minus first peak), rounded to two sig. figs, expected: -1.6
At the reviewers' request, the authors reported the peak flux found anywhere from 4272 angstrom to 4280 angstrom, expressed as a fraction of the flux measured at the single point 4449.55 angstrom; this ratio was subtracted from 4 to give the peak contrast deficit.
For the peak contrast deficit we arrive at 3.24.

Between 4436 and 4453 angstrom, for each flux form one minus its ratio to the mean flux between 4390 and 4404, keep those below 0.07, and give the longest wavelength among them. 4451.60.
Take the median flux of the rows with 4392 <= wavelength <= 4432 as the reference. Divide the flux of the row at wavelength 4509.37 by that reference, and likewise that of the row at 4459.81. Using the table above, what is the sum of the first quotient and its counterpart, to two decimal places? 2.09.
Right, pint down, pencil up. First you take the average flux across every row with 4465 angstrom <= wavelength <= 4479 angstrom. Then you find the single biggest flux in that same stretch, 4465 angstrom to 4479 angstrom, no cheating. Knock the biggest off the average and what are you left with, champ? -1.0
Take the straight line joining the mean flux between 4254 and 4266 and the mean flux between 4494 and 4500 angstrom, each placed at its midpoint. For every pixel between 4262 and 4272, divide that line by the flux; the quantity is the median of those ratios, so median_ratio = 1.06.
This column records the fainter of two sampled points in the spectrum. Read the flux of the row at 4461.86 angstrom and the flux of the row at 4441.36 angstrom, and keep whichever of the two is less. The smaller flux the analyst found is 8.5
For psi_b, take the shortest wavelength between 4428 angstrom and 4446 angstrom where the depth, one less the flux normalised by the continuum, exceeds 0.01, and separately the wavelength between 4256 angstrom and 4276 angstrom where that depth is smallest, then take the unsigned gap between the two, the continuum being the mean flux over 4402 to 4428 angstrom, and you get 170.2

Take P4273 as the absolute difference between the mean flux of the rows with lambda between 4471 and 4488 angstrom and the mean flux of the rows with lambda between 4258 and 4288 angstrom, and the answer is 2.0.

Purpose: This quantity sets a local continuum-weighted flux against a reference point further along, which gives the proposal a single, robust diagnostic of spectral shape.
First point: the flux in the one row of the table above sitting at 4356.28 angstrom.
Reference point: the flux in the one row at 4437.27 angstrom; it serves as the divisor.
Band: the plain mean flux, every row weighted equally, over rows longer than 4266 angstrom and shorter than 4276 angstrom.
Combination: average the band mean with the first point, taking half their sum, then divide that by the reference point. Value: 0.95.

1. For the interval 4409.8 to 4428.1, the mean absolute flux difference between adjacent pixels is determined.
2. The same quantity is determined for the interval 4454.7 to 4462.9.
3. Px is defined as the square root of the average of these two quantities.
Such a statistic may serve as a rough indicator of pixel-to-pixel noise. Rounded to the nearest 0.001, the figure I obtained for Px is 0.965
